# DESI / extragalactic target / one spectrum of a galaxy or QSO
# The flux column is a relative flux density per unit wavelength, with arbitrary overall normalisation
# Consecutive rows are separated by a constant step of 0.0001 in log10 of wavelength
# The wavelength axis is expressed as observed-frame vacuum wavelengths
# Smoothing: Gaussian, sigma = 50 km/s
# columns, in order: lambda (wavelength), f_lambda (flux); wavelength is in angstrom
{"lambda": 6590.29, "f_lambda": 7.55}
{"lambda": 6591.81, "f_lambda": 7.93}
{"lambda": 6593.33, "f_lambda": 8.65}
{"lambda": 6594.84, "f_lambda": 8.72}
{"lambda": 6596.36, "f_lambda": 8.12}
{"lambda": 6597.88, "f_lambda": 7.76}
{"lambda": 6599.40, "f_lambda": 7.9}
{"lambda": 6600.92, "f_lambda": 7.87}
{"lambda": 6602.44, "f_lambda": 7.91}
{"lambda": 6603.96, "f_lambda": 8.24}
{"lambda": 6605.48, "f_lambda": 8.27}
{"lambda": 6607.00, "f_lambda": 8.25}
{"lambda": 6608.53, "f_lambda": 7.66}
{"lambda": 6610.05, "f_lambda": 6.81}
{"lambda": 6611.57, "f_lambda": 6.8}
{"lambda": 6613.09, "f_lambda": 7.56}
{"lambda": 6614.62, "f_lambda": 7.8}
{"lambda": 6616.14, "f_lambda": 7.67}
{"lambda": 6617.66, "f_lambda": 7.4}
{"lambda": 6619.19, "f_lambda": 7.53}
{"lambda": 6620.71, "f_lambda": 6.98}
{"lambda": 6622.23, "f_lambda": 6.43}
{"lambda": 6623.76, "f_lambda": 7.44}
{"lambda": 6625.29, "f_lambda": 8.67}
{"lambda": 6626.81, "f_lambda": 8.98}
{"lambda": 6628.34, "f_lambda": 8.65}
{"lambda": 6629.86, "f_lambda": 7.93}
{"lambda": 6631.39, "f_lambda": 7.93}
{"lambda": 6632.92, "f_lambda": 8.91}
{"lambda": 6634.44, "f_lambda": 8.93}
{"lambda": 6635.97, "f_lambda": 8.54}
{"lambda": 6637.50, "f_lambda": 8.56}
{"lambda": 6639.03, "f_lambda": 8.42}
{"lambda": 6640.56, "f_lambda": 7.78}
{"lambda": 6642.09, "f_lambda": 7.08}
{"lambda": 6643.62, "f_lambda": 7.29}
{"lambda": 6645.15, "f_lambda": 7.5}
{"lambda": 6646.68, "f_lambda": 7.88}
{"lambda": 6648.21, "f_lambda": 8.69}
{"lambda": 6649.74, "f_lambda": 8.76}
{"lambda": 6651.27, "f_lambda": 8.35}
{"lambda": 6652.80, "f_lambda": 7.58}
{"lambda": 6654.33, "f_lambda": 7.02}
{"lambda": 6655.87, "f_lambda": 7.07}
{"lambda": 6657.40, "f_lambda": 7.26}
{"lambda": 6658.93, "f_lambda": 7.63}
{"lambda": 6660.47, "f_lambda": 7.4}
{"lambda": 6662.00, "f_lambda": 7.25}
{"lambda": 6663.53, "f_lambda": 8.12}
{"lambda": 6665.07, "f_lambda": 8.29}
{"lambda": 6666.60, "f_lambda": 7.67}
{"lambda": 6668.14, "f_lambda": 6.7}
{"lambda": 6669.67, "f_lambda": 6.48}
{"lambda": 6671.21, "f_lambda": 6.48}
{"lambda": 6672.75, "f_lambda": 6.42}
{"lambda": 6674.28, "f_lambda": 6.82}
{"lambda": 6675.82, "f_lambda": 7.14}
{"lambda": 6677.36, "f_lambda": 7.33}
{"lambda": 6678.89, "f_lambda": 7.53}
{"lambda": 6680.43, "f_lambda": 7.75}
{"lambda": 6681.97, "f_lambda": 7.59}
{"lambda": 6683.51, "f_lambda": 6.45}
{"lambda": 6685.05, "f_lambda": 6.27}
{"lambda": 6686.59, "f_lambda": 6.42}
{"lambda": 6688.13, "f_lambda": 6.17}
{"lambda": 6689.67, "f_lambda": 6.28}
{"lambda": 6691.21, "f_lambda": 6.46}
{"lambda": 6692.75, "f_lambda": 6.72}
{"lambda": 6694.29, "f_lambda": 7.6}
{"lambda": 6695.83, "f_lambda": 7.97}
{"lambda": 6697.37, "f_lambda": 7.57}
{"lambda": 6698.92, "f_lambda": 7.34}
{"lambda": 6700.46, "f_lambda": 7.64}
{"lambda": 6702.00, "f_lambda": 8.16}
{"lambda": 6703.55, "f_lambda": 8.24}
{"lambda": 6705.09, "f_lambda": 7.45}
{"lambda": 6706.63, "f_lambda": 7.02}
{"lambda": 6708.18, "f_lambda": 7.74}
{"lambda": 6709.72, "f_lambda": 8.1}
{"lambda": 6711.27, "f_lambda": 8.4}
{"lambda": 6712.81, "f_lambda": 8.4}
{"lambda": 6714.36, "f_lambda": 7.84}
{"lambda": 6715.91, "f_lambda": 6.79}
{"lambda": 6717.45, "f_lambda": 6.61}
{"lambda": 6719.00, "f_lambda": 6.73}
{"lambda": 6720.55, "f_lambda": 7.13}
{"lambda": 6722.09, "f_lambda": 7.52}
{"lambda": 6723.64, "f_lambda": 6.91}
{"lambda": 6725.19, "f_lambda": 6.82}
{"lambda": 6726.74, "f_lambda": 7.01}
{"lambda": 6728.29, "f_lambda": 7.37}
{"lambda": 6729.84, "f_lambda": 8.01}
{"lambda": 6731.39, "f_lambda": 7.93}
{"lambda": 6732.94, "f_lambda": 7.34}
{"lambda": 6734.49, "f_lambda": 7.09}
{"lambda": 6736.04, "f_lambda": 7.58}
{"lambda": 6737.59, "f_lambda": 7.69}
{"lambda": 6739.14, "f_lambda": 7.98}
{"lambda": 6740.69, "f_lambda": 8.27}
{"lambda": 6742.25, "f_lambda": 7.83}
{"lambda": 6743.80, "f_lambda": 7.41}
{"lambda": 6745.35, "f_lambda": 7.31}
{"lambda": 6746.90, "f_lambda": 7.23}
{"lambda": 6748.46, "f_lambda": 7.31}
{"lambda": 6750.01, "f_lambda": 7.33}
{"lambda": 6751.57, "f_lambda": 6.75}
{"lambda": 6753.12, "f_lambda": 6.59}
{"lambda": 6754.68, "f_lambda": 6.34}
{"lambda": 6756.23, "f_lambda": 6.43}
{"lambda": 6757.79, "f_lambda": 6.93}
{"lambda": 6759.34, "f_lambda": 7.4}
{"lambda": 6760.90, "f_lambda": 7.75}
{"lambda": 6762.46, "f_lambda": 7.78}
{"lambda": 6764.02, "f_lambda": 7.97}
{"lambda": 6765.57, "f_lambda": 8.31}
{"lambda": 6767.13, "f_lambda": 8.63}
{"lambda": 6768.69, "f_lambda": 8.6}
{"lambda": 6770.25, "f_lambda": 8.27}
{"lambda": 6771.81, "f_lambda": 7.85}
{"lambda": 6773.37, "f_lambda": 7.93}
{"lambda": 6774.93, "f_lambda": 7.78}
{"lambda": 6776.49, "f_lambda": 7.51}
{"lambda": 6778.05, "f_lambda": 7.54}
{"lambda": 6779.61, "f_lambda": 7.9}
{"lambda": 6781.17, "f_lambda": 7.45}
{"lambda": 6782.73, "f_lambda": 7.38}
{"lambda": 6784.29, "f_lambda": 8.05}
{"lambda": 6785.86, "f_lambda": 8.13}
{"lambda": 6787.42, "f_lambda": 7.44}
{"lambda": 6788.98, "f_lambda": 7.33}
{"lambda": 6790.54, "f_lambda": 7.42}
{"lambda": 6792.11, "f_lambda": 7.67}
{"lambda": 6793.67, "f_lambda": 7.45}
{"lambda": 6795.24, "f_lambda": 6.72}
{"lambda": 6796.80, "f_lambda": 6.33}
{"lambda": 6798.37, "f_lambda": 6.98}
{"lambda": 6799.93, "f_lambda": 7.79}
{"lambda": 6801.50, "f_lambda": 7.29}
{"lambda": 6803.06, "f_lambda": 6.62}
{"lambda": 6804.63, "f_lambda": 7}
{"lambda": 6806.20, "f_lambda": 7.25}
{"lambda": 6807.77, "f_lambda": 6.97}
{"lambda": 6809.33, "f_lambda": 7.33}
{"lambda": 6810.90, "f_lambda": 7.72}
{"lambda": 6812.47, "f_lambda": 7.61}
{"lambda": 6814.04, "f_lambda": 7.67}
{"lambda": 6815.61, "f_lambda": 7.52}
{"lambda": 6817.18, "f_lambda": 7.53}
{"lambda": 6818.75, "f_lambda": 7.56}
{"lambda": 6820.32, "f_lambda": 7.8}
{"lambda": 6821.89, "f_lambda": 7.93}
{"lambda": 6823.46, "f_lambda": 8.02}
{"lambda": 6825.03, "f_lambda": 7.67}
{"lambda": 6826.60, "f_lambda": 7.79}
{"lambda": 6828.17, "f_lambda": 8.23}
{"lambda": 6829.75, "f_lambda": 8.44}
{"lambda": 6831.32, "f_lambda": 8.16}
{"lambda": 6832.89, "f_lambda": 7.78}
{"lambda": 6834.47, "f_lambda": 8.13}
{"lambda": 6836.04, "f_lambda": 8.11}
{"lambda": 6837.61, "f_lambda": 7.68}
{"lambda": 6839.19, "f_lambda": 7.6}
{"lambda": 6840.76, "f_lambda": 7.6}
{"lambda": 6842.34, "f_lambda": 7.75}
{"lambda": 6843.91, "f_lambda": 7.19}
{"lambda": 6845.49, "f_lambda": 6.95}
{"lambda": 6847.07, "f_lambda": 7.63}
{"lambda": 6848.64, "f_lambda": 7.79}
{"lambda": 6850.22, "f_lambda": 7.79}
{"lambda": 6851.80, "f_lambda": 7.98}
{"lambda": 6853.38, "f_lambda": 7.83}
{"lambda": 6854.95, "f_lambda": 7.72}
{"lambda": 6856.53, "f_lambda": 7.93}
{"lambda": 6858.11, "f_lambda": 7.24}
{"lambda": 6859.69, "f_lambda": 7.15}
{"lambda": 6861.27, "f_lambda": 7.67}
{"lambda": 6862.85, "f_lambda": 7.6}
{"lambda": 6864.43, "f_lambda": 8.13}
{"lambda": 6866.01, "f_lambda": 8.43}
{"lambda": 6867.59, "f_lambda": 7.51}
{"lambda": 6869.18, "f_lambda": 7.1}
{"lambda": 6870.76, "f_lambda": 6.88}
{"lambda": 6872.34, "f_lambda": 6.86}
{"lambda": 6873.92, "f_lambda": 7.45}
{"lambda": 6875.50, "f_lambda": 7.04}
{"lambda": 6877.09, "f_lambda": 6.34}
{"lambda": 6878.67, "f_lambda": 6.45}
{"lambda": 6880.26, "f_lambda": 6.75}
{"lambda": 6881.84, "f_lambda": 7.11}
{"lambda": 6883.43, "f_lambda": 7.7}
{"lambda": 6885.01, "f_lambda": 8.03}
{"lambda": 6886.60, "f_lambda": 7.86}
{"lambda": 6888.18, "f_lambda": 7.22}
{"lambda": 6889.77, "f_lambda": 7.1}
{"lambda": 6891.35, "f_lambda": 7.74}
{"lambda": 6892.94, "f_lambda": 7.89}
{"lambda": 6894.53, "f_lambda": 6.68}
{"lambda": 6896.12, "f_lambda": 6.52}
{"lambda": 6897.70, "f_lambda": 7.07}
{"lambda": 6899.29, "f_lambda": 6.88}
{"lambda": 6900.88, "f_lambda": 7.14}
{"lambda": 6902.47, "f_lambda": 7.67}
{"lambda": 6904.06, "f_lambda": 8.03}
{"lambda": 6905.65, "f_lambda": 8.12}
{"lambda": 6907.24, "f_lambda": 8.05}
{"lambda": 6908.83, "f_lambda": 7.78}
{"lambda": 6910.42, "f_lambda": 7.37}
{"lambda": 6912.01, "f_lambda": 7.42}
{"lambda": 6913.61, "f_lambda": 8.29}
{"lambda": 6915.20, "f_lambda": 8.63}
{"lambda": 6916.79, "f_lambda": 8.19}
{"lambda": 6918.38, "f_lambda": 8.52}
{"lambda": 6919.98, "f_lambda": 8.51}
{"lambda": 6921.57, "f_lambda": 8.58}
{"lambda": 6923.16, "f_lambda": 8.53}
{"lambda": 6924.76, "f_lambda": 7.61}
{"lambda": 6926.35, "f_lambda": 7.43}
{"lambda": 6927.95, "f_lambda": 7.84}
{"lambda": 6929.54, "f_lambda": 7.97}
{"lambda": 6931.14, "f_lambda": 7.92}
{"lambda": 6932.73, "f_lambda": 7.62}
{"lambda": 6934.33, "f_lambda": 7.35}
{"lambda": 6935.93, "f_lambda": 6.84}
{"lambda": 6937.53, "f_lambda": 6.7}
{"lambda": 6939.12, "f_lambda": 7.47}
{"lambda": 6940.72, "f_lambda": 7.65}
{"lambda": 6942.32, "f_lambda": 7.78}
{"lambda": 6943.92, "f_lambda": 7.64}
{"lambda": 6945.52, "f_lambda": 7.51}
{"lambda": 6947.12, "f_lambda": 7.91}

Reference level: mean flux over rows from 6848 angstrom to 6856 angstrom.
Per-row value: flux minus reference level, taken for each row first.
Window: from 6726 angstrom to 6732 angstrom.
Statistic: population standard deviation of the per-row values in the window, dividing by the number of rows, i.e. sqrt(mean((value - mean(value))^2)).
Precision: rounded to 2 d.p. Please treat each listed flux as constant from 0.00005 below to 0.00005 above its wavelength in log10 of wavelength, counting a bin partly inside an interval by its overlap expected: 0.41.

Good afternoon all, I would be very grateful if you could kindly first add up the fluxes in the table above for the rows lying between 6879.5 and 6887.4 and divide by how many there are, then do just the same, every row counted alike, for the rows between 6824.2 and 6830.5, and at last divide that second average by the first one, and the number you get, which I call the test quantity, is 1.07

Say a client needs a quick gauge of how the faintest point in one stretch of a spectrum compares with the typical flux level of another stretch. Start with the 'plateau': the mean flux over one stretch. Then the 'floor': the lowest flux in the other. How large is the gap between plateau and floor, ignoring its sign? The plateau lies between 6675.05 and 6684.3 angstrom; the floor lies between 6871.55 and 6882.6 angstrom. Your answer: 1.0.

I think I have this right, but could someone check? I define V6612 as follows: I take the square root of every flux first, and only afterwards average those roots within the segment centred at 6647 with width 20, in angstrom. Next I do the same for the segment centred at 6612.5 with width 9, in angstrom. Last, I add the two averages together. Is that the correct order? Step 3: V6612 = 5.51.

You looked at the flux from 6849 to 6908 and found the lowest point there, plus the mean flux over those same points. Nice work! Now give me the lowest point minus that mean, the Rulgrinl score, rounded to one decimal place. -1.1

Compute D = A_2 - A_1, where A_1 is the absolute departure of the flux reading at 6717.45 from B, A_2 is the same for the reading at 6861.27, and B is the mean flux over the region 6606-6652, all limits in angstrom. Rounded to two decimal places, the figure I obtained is -1.06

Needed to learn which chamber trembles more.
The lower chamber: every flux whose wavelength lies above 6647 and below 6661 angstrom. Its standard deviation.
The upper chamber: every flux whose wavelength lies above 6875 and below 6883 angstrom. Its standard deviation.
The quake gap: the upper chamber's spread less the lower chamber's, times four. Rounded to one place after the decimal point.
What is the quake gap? -1.3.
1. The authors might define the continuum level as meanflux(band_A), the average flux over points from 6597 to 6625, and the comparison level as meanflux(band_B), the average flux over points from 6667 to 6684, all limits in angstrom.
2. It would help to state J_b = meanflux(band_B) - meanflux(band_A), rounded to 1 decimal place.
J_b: -0.6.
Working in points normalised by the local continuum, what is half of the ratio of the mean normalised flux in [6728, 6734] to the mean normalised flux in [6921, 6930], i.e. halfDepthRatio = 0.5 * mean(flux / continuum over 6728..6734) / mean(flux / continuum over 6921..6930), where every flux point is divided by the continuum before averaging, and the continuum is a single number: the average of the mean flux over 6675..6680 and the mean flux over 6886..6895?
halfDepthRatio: 0.48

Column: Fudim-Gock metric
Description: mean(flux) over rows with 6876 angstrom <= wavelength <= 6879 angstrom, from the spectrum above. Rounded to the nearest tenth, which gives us 6.4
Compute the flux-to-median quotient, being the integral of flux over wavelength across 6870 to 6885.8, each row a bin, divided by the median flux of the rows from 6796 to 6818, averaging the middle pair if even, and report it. 15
